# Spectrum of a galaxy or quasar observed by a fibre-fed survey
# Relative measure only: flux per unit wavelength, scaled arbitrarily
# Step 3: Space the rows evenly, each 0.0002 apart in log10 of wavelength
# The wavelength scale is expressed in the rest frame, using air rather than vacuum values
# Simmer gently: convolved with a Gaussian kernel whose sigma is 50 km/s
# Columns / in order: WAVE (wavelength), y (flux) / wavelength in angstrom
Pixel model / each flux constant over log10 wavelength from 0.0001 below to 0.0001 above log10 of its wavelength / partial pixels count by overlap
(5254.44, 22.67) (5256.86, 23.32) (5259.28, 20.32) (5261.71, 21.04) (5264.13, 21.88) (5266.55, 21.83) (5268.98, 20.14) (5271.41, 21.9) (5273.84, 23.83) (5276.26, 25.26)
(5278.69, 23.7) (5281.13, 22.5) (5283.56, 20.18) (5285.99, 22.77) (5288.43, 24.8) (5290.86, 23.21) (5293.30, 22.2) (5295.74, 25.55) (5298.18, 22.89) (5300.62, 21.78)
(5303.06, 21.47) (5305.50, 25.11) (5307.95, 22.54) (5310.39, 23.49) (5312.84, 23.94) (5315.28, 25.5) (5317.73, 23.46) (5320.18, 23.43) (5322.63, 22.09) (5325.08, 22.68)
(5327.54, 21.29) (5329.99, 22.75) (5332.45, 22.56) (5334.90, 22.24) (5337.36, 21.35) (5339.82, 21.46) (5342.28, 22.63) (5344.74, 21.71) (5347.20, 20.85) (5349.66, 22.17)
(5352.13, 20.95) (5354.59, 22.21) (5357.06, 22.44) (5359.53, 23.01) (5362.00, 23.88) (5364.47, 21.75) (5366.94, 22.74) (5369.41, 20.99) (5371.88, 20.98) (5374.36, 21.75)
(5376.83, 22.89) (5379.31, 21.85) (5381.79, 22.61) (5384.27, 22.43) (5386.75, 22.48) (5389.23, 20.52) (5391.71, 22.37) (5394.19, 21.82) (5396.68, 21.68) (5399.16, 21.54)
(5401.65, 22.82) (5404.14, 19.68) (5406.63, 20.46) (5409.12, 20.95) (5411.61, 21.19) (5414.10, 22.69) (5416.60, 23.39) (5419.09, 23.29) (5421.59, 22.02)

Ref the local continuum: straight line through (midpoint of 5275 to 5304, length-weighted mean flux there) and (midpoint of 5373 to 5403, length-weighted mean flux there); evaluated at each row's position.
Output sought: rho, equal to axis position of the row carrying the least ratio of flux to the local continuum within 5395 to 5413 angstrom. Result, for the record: 5404.14 angstrom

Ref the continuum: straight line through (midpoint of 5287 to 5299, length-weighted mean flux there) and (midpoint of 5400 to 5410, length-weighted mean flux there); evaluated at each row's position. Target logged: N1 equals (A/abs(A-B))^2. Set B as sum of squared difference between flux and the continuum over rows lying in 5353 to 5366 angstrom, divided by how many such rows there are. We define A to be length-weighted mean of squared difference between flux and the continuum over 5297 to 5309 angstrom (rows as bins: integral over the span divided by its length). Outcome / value 2.6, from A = 2.3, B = 0.87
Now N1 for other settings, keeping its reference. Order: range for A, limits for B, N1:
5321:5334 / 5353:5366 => 12.0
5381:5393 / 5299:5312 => 0.7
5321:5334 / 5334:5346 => 74.9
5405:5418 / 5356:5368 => 3.1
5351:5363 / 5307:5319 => 48.0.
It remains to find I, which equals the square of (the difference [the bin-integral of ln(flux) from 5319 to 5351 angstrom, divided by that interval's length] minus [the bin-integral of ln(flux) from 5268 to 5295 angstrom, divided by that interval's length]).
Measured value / 0.0010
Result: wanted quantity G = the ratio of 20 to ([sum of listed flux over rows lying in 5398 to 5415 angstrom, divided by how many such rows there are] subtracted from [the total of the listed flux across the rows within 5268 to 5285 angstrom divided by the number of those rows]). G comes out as 17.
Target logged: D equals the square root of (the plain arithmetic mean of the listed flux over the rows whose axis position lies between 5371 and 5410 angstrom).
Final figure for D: 4.66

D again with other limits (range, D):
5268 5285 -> 4.74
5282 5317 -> 4.82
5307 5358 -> 4.74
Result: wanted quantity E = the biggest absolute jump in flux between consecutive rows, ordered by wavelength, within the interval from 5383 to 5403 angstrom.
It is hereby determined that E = 2.0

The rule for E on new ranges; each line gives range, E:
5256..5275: 3.0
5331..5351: 1.3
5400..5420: 3.1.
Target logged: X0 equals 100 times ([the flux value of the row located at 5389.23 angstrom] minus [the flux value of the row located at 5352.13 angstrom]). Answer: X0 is -43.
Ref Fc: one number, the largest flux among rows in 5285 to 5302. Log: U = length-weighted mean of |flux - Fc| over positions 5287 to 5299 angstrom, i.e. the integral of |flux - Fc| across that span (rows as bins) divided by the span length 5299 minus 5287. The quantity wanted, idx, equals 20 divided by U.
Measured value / 11.1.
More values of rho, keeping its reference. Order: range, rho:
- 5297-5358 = 5347.20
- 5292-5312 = 5303.06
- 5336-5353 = 5347.20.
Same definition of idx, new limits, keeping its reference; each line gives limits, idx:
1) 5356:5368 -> 7.2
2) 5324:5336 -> 6.2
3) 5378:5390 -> 5.7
